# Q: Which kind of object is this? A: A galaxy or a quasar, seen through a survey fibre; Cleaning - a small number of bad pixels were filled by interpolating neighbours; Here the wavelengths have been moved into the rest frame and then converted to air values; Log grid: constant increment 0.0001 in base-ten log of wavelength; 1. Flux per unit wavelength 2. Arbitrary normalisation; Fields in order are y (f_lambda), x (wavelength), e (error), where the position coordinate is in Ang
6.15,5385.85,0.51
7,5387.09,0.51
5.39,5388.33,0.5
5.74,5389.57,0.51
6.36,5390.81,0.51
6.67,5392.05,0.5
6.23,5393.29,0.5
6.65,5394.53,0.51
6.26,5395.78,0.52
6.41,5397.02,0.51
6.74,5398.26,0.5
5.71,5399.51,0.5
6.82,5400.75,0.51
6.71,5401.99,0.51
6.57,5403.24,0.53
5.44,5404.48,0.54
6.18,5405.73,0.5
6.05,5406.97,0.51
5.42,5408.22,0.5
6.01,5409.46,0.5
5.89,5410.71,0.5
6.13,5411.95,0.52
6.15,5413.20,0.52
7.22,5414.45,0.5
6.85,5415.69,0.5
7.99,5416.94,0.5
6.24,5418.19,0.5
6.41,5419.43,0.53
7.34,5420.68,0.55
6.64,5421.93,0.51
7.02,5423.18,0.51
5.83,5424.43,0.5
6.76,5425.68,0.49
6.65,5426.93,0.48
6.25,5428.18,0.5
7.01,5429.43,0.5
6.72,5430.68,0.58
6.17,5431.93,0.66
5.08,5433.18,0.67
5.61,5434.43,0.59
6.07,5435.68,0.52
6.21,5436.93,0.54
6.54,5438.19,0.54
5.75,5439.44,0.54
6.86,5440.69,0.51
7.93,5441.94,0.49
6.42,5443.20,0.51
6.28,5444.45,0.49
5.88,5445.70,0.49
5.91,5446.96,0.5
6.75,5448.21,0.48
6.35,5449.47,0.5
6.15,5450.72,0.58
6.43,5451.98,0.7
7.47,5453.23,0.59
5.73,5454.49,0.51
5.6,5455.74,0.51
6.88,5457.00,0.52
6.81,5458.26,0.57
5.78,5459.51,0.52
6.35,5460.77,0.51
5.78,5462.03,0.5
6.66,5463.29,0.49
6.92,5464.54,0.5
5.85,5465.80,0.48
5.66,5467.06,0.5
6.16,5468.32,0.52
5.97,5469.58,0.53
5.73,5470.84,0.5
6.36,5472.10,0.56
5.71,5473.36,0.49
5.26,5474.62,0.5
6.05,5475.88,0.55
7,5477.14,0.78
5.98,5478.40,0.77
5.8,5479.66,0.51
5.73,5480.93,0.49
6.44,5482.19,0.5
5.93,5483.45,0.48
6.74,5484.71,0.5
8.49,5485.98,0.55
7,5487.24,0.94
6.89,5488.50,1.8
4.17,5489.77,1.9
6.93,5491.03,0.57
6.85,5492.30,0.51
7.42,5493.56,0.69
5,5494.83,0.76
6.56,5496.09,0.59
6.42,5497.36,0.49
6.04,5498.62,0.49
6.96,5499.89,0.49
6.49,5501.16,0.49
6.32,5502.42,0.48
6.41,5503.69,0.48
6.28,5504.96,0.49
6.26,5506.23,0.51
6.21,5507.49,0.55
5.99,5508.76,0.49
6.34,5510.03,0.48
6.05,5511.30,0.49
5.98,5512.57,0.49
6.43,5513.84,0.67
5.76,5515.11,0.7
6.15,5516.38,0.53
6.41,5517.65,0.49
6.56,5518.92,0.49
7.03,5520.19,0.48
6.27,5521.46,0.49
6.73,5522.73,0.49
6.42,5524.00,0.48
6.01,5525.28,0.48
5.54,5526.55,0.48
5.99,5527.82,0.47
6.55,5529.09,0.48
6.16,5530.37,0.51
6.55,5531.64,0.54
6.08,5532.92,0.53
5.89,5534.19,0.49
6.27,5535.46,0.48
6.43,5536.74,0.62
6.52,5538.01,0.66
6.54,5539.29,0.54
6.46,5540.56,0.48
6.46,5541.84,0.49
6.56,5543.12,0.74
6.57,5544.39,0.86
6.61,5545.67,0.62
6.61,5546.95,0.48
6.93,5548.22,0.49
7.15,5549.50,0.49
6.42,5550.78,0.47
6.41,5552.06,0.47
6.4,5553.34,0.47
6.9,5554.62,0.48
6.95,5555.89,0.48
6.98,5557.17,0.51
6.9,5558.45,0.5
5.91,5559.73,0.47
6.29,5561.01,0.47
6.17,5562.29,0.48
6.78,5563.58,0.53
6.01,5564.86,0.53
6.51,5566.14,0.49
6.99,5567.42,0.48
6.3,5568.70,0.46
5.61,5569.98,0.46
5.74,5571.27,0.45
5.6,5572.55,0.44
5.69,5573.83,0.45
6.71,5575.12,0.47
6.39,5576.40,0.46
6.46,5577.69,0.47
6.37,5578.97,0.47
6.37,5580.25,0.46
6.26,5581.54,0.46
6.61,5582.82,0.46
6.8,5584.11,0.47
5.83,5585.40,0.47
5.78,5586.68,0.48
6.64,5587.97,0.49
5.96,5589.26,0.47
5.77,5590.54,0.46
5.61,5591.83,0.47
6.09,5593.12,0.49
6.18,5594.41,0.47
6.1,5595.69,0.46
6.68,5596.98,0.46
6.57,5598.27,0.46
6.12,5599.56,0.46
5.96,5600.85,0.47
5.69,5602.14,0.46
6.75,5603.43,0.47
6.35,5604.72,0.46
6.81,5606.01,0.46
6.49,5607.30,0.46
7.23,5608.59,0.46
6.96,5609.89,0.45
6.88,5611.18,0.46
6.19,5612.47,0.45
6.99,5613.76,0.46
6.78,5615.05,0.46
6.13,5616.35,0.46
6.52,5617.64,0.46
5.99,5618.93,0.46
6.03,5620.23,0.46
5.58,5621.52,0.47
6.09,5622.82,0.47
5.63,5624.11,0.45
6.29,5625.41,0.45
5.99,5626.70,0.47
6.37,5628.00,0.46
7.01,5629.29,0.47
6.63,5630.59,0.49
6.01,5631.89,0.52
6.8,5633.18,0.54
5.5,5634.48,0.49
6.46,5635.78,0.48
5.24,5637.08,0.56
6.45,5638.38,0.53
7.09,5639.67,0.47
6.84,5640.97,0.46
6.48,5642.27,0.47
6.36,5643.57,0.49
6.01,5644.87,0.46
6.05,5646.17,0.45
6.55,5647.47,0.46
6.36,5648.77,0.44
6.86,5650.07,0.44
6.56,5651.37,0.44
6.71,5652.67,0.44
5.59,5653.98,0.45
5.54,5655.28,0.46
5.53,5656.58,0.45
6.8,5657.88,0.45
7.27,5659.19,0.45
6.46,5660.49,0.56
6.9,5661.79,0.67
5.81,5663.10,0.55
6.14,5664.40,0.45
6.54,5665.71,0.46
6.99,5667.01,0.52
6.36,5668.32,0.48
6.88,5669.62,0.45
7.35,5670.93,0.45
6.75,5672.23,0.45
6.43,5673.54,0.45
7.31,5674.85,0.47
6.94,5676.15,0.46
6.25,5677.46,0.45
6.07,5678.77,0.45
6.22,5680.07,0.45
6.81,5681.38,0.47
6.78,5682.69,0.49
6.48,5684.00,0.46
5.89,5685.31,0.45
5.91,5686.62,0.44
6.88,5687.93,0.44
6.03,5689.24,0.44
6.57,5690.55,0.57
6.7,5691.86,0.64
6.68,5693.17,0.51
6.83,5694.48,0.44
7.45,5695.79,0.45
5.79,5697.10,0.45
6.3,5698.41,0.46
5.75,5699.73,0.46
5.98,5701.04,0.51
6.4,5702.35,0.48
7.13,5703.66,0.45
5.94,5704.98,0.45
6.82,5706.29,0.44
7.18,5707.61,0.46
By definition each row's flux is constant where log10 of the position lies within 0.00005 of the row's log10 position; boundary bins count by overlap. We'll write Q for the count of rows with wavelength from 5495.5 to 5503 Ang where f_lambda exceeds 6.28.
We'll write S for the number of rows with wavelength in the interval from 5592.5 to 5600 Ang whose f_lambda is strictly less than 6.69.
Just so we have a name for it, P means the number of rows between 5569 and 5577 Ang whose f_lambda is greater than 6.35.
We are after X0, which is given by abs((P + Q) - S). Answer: 1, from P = 2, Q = 5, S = 6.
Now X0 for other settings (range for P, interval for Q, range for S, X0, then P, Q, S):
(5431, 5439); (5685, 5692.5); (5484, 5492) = 3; 1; 3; 1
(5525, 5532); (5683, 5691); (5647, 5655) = 1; 2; 3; 4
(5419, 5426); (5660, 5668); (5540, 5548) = 3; 5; 4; 6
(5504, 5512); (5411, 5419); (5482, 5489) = 1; 0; 3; 2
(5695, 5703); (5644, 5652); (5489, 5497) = 3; 2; 4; 3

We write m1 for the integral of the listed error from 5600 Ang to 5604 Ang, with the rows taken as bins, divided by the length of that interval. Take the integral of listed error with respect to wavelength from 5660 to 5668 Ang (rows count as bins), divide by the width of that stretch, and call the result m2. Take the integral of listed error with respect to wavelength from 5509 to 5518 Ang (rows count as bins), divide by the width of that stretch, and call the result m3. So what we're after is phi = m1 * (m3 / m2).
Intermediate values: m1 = 0.47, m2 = 0.532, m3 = 0.549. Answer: 0.48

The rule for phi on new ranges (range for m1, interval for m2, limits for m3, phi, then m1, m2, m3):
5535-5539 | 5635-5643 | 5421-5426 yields 0.60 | 0.59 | 0.495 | 0.506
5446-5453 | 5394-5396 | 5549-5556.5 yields 0.51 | 0.55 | 0.512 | 0.477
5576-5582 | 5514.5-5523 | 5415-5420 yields 0.45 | 0.46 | 0.526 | 0.508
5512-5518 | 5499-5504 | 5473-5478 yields 0.71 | 0.58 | 0.485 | 0.594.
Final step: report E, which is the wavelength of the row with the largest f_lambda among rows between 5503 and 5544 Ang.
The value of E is 5520.19 Ang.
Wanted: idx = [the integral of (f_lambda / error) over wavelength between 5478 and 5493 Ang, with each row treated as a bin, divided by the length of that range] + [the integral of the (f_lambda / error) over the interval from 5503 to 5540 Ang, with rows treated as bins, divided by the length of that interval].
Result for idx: 22.6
